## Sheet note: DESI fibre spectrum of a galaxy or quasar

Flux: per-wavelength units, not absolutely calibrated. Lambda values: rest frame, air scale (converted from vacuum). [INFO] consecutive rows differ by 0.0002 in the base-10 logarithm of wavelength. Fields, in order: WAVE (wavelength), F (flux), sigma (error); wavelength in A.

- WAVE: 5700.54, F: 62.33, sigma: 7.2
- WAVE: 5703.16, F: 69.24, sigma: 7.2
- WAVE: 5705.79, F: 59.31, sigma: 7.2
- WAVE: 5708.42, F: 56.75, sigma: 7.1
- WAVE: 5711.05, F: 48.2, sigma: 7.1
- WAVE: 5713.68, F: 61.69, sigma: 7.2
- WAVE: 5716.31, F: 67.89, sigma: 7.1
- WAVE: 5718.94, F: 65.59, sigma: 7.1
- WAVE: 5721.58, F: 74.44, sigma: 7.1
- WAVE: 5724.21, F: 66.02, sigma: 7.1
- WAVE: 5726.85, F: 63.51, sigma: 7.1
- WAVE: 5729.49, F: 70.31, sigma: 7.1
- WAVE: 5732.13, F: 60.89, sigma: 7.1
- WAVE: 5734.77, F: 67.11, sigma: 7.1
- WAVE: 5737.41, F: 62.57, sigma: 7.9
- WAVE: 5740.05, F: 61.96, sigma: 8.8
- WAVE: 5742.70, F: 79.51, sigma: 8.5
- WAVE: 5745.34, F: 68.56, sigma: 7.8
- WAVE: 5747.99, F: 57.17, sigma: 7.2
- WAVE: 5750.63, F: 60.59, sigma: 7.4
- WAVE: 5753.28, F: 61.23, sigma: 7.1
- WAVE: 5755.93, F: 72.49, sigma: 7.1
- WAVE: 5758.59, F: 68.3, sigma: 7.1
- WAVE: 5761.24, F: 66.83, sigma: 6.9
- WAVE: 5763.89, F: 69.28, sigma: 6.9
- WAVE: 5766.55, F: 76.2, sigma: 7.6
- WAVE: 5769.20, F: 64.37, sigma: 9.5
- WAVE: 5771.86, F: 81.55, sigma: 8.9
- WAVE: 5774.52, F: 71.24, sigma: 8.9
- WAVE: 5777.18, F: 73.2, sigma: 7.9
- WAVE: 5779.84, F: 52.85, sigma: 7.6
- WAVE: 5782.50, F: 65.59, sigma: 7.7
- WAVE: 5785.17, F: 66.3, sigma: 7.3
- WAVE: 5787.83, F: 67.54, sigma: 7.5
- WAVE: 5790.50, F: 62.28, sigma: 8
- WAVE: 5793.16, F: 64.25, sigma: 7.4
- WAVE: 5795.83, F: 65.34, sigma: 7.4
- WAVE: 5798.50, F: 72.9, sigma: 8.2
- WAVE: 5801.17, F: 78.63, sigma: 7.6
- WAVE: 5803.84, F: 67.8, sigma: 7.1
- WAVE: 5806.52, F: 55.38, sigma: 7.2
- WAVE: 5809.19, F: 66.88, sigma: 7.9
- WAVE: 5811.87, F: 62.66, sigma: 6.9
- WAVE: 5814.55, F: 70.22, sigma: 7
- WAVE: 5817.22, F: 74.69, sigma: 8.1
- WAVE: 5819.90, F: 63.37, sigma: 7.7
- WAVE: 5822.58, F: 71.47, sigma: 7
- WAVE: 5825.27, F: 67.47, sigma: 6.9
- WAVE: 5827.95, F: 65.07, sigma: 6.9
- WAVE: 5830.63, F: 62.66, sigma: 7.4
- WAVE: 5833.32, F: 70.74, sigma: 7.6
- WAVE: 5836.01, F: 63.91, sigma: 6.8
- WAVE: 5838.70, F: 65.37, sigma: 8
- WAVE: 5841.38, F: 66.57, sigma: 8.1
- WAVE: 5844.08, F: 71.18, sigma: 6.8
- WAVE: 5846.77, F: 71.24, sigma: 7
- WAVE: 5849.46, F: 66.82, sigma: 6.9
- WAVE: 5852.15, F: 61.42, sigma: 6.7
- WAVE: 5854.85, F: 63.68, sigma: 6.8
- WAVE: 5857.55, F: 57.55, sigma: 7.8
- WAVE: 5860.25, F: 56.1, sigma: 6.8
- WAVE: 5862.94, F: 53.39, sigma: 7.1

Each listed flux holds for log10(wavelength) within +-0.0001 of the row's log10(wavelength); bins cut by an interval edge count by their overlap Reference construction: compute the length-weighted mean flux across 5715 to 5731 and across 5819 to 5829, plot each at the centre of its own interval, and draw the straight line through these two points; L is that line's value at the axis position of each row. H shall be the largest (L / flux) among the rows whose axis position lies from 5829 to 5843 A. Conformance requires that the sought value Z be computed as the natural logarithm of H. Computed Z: 0.07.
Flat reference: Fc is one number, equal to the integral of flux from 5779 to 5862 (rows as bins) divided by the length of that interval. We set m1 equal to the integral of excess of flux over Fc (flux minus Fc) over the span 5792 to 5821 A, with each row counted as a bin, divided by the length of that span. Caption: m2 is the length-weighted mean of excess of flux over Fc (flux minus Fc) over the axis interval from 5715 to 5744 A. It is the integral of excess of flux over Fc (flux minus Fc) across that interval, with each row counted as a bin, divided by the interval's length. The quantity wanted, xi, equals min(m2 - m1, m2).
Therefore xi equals -0.3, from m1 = 1.8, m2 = 1.5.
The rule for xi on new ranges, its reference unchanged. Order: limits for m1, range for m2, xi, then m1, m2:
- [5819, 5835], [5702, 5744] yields -2.2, 1.1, -1.1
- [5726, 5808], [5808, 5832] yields 0.2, 1.2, 1.4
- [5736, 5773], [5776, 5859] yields -1.6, 2.1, 0.5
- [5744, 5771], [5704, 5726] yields -4.1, 1.0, -3.1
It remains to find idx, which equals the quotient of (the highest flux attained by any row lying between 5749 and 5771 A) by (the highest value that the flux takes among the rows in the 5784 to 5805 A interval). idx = 0.97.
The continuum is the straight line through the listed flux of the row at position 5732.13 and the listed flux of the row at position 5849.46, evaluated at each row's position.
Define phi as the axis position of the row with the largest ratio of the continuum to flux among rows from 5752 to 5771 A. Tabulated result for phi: 5753.28 A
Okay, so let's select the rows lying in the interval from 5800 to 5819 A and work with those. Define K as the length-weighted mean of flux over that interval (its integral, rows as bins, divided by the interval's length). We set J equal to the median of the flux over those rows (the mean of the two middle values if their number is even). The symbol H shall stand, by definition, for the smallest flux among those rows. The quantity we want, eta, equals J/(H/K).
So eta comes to 83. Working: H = 55.38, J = 67.8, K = 67.8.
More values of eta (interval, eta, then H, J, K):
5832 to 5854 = 73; 61.42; 66.7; 67.1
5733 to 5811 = 85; 52.85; 66.9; 67.1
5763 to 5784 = 92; 52.85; 70.3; 69.2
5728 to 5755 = 71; 57.17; 62.3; 65.1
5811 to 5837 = 71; 62.66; 66.3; 67.3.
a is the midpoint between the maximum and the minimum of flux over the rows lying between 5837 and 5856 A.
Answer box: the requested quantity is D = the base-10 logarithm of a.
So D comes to 1.82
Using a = 66.3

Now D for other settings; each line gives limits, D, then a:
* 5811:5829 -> 1.84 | 68.7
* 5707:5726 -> 1.79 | 61.3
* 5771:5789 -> 1.83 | 67.2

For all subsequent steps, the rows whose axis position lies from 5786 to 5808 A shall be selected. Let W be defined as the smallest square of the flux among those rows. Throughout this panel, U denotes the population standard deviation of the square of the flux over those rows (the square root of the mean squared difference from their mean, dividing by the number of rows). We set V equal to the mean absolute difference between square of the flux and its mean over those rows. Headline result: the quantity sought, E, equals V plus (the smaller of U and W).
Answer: 1540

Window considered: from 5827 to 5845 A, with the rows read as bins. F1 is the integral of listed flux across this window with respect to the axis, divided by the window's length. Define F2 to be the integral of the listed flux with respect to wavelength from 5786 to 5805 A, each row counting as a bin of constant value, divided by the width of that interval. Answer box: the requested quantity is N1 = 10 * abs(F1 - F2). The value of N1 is 20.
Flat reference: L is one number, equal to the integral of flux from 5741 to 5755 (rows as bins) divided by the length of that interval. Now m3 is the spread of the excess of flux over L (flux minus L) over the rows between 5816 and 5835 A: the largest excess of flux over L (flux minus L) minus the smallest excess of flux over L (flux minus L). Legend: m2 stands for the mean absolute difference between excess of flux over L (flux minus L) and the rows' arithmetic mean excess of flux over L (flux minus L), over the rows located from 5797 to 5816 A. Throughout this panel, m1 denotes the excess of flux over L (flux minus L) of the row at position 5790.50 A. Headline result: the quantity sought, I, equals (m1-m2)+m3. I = 3.5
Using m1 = -3.2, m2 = 5.3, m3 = 12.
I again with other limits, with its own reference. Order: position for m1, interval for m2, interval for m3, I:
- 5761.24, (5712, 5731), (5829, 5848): 6.6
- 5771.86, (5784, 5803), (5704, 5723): 37.9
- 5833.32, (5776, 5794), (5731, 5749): 23.5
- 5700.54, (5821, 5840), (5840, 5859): 7.7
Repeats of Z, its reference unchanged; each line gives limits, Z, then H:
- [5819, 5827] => 0.06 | 1.06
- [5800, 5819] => 0.19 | 1.21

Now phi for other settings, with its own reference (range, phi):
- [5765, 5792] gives 5779.84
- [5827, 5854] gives 5852.15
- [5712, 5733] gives 5732.13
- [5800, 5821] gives 5806.52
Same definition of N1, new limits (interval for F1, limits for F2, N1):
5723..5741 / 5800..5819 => 32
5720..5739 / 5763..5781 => 37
